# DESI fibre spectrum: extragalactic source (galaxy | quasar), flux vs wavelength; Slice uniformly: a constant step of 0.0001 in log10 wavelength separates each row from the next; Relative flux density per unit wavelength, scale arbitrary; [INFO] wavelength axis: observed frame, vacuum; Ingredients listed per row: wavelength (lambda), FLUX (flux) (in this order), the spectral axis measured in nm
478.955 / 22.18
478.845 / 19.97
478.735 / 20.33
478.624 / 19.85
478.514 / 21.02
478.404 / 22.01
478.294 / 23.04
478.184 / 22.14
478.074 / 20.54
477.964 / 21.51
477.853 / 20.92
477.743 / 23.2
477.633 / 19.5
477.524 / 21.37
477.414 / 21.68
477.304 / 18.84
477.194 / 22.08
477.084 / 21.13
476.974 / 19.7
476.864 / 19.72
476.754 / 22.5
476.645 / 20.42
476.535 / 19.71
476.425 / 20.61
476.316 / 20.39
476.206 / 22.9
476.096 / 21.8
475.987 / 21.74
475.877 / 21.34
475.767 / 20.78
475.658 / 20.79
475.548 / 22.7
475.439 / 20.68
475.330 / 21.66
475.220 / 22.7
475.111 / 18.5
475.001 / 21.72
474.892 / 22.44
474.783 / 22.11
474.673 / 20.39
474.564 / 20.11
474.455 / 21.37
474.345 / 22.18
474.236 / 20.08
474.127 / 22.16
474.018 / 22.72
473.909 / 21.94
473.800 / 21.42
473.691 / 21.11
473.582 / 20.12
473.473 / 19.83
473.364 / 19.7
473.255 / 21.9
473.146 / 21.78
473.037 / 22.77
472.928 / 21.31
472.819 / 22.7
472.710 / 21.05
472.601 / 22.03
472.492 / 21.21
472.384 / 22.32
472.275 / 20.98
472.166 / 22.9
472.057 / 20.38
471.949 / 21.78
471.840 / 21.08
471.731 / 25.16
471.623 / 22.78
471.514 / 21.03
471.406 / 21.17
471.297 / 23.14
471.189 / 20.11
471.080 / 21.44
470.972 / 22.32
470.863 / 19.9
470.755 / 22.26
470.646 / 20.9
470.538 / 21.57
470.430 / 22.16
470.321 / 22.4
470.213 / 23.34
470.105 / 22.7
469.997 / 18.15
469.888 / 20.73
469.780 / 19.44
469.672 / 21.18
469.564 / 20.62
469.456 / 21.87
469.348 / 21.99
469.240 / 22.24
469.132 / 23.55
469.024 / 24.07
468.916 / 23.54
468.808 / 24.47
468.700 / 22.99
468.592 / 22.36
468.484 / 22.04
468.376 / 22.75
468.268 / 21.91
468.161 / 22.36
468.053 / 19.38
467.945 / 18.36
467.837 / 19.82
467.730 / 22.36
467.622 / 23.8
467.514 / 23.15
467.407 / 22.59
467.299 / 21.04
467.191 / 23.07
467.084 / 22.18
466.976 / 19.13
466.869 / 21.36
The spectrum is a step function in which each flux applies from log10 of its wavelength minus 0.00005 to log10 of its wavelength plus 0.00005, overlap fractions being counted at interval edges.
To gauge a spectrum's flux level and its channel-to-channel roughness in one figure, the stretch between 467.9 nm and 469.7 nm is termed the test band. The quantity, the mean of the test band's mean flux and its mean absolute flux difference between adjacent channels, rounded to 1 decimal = 11.5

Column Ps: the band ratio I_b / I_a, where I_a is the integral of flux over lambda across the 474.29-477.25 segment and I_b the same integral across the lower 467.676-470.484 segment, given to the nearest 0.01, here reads 0.98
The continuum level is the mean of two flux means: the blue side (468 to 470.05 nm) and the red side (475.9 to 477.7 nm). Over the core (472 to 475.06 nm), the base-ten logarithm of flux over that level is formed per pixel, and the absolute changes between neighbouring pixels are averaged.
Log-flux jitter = 0.022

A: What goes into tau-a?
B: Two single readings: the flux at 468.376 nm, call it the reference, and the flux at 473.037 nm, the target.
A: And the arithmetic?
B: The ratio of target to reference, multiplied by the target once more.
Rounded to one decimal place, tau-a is 22.8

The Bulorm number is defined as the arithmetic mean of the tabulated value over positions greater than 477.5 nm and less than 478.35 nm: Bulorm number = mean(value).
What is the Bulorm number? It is 21.5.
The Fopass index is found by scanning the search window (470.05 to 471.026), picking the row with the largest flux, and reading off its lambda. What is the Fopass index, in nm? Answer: 470.213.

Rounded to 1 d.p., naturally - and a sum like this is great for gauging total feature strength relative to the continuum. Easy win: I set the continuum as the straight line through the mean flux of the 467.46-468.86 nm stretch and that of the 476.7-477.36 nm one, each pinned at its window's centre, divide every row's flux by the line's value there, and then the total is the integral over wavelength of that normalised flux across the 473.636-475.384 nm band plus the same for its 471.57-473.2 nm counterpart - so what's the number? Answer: 3.5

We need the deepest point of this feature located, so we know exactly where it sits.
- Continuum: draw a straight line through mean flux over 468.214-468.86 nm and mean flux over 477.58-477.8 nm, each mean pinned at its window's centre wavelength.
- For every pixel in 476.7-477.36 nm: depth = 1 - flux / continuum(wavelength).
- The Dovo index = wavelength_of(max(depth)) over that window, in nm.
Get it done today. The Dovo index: 477.304 nm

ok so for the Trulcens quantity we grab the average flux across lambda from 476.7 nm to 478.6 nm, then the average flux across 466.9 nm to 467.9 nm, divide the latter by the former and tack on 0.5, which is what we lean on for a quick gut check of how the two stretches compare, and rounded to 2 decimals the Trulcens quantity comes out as 1.53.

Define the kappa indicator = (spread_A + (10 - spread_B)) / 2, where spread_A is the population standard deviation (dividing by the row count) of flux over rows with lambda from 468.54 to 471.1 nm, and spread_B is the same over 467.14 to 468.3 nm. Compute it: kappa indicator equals 4.89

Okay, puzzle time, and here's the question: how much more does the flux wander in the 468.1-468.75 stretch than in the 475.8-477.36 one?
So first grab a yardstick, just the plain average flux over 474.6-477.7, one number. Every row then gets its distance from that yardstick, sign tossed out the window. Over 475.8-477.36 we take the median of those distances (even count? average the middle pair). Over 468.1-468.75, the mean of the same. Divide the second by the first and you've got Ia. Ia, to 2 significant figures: 1.5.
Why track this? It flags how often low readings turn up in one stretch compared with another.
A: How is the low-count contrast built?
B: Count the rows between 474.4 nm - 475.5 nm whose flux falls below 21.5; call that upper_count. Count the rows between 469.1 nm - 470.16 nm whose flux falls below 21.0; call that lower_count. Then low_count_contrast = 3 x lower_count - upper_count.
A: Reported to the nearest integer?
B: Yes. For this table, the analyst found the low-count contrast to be 7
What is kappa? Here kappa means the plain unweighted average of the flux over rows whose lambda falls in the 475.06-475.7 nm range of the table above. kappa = 21.2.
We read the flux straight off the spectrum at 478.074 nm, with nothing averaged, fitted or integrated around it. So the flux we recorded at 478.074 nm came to 20.54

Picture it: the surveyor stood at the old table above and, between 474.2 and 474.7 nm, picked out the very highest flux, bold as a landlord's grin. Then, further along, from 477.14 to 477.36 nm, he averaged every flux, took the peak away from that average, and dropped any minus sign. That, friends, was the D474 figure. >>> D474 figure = 1.7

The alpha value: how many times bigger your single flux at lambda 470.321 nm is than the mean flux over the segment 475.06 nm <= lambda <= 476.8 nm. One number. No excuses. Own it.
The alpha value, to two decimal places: 1.06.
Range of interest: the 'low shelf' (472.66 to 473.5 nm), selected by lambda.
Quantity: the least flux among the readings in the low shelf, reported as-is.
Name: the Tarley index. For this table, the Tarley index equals 19.7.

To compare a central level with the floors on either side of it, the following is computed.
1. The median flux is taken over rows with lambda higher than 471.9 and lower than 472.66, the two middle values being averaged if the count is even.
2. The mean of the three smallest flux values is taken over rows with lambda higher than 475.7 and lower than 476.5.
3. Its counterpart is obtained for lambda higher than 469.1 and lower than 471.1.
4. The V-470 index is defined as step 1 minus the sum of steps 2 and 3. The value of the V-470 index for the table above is -18.0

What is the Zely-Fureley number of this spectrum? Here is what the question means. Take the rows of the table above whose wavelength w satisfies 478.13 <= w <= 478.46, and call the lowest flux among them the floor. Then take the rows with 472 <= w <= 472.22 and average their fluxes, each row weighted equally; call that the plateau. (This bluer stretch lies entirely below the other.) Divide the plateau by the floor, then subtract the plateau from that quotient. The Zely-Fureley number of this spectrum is -20.7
